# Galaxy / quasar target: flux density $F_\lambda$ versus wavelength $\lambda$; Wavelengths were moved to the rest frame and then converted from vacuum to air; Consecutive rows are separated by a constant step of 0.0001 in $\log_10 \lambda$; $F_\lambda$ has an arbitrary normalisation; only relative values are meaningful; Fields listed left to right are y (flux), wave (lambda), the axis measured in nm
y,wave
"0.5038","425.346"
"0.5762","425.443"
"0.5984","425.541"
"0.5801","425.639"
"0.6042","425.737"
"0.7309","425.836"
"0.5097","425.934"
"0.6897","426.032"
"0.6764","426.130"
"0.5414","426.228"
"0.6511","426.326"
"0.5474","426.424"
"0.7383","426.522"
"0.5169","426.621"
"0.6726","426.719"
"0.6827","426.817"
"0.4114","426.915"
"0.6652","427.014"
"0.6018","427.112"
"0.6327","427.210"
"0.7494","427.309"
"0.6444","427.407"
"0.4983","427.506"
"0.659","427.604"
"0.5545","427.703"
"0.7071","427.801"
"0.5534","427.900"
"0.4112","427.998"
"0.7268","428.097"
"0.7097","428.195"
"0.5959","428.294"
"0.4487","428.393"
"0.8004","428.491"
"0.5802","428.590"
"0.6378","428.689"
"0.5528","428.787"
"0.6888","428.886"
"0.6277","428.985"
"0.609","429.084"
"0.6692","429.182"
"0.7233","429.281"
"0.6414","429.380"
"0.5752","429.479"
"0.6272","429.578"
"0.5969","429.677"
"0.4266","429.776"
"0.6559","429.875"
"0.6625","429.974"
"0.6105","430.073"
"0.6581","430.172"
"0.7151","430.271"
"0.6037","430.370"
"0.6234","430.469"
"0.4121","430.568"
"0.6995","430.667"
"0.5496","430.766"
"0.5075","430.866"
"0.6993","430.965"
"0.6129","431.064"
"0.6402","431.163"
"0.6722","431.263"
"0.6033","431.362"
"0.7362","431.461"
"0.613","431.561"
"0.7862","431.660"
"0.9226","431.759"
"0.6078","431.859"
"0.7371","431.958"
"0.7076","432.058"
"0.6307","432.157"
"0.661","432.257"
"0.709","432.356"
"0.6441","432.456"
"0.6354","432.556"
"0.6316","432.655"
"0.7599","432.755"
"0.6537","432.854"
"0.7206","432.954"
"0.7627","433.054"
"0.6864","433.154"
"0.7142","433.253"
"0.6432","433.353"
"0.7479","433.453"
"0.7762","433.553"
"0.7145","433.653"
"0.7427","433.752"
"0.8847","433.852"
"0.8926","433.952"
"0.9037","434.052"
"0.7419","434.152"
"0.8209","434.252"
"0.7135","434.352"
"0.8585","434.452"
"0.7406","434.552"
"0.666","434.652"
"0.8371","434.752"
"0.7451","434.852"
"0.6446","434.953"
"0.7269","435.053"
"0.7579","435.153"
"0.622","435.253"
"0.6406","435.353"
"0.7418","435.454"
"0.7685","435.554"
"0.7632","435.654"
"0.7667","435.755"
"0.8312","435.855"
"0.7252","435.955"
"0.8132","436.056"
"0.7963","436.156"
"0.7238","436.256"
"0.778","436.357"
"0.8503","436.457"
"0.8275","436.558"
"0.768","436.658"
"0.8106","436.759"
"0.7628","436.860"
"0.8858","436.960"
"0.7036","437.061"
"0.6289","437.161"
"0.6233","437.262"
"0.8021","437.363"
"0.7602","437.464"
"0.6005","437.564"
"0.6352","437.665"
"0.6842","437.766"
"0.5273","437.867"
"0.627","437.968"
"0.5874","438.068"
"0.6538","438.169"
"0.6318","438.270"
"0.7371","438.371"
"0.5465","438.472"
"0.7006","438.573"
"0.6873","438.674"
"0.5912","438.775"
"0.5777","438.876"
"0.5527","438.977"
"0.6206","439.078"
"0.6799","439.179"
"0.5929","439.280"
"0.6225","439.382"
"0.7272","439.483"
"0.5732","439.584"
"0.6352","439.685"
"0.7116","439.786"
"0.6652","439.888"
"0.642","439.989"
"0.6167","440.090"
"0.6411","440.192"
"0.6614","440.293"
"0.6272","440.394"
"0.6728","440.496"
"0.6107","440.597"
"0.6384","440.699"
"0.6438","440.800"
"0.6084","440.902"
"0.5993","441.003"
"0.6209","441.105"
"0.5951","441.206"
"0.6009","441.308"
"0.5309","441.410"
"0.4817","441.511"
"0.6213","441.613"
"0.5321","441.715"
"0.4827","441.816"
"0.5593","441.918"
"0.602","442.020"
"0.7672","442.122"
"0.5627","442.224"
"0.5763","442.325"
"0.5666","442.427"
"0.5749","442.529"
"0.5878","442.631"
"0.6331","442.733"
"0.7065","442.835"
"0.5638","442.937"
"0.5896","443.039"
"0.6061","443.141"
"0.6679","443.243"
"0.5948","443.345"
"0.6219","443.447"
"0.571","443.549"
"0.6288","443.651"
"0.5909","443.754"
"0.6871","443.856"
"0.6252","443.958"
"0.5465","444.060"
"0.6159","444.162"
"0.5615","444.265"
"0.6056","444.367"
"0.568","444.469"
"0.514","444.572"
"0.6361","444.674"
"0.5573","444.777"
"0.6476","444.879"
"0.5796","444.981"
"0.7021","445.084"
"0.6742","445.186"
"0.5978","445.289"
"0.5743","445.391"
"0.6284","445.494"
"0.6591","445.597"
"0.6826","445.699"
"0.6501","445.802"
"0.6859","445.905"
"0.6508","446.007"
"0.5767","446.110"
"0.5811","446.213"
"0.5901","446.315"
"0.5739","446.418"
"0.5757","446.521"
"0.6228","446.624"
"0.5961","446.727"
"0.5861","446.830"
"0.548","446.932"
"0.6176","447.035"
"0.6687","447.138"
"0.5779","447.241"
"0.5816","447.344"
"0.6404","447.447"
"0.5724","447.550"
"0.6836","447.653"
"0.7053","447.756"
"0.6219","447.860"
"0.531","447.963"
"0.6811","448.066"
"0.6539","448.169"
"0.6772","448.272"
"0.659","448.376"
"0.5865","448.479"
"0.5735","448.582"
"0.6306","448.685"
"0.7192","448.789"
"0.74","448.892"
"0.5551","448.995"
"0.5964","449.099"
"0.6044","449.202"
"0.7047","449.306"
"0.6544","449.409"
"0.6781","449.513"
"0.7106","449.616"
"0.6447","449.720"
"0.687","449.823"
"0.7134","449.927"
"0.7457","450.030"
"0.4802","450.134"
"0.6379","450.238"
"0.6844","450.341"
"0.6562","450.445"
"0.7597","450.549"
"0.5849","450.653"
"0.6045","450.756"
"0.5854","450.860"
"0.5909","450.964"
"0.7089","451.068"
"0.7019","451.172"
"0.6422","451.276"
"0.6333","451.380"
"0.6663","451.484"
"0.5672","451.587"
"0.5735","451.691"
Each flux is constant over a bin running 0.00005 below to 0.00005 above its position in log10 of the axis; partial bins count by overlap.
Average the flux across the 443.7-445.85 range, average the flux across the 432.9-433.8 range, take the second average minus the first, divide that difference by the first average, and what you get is 0.18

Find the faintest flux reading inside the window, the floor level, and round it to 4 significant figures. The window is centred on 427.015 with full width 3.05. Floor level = 0.4112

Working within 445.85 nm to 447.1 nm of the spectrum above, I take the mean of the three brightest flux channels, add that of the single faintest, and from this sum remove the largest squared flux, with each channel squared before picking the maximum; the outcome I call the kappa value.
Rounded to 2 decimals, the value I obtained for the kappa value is 0.73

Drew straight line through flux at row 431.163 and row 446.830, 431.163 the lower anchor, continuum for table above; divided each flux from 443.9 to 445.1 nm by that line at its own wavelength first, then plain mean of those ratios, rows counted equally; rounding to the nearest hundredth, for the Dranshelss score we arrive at 1.00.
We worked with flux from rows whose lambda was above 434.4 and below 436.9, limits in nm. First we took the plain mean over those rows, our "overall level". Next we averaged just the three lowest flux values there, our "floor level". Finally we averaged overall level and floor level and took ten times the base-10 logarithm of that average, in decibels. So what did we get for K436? -1.6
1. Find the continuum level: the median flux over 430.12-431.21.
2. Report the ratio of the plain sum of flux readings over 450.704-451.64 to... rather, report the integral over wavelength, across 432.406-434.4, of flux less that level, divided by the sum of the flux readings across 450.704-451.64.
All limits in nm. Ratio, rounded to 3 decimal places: 0.041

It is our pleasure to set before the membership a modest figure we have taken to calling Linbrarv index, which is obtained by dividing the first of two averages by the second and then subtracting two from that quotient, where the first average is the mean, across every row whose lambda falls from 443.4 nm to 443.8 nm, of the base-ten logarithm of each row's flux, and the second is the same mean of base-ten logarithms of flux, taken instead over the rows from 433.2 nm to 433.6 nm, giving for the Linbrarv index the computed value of -0.47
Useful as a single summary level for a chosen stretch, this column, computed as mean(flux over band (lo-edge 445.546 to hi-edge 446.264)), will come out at 0.641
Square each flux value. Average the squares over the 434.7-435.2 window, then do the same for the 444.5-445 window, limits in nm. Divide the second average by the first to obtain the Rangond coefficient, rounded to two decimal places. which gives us 0.63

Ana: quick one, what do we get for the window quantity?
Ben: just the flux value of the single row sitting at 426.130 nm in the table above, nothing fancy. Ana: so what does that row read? 0.6764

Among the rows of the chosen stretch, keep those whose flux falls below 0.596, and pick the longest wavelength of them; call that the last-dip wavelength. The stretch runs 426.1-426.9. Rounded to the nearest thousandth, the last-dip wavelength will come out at 426.621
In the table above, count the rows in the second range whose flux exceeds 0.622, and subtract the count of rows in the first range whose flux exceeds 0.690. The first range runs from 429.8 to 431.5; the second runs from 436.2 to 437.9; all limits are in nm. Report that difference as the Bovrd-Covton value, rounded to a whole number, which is 11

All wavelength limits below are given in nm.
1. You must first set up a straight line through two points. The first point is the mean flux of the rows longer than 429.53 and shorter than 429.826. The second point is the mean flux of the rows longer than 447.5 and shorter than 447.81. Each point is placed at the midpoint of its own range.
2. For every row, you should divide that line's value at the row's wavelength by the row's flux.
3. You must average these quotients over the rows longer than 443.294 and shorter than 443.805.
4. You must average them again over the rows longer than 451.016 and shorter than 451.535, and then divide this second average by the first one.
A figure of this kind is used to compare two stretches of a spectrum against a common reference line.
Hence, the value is 0.96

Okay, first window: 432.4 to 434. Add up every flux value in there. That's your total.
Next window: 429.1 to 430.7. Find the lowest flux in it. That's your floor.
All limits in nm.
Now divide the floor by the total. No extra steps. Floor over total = 0.035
